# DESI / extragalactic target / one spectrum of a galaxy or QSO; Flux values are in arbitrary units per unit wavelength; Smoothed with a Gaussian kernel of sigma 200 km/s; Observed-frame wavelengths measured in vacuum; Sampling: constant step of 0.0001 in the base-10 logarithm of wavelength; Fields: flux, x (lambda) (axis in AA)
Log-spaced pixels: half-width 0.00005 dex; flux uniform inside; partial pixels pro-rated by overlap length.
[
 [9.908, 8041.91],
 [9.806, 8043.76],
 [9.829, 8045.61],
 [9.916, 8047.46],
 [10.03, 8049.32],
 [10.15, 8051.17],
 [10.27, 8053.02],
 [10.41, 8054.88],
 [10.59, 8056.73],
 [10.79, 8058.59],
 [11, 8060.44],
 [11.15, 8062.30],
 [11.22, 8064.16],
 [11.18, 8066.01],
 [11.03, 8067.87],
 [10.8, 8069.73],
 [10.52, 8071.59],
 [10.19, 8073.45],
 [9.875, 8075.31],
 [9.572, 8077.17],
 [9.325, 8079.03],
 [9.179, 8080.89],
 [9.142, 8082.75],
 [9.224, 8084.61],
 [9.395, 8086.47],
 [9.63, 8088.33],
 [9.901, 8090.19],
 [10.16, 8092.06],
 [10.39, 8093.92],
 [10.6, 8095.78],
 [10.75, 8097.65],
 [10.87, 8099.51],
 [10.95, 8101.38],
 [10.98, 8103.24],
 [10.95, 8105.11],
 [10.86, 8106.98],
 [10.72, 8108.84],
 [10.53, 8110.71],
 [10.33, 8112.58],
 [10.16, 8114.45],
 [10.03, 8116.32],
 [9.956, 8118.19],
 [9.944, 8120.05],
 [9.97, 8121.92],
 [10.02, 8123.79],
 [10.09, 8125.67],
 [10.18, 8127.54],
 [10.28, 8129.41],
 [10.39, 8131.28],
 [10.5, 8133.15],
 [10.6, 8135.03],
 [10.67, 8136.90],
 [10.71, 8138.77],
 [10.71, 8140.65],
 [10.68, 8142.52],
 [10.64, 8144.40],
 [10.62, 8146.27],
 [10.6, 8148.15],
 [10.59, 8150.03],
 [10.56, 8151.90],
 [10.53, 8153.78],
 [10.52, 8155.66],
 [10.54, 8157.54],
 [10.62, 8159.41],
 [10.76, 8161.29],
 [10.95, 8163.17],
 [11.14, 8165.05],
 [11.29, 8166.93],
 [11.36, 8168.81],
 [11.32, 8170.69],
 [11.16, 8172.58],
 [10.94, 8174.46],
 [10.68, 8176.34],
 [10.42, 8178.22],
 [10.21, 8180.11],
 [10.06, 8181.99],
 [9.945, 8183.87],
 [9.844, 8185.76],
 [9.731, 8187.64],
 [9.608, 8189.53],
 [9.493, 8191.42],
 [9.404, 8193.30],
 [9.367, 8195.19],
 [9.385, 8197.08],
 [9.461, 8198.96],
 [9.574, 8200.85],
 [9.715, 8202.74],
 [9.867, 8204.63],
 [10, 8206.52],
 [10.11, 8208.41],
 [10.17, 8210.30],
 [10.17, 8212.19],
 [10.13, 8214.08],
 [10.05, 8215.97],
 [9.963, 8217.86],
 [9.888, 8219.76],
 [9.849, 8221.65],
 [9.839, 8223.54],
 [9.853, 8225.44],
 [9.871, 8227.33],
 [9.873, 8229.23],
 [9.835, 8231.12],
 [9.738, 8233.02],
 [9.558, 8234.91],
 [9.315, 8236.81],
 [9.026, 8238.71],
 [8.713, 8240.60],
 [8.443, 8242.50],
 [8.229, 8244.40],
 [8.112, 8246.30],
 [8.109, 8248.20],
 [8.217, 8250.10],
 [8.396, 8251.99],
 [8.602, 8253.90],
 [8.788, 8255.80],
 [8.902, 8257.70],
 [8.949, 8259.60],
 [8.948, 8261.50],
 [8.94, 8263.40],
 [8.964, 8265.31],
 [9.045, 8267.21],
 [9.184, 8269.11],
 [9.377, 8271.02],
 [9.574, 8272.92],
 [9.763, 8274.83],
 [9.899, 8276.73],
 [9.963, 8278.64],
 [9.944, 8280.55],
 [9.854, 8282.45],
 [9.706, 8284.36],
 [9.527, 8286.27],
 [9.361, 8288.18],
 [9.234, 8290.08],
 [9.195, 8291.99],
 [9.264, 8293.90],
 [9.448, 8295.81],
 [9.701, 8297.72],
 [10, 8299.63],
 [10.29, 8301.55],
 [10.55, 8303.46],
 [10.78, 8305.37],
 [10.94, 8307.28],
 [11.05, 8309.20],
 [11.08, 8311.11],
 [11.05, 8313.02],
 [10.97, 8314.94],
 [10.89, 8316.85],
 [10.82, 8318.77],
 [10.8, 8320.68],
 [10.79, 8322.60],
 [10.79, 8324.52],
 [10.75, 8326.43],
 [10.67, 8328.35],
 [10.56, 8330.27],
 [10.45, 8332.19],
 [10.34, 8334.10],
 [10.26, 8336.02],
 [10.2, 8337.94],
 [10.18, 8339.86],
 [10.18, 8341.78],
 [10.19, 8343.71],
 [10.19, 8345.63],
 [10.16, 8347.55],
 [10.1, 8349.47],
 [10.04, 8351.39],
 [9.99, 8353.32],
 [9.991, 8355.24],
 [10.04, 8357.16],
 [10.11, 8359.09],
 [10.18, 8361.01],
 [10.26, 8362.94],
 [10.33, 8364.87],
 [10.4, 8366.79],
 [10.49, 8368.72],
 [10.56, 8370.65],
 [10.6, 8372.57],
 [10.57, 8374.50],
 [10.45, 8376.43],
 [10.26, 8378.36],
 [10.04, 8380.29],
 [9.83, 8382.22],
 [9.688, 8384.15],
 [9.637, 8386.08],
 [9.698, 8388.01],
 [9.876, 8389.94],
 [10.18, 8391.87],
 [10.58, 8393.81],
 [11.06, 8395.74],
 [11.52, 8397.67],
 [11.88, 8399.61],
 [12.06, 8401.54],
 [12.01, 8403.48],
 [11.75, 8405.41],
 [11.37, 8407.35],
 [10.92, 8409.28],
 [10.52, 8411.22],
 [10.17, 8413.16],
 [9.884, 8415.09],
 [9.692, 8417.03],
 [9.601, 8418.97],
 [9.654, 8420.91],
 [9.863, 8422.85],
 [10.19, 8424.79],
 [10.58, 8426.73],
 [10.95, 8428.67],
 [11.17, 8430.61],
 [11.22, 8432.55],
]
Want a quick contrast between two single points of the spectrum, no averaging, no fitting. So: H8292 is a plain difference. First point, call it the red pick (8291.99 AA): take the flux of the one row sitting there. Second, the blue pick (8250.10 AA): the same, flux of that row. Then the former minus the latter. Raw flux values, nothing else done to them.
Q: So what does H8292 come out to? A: 1.0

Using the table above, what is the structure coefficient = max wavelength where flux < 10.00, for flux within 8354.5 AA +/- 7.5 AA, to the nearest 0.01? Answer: 8355.24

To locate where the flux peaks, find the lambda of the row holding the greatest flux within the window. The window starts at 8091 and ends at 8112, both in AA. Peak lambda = 8103.24 AA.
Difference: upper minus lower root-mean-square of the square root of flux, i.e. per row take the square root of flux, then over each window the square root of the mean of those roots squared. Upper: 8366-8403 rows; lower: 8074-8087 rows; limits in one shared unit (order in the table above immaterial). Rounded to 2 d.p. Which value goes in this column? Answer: 0.18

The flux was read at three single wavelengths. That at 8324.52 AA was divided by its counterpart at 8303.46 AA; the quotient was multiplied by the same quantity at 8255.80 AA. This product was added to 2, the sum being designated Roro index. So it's 11.0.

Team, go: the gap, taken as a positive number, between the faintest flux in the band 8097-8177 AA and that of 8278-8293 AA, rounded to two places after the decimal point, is 0.75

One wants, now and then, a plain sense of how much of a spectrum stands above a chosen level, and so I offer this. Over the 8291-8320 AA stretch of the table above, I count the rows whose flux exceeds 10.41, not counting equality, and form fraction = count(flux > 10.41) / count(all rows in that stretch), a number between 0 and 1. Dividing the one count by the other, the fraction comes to 0.6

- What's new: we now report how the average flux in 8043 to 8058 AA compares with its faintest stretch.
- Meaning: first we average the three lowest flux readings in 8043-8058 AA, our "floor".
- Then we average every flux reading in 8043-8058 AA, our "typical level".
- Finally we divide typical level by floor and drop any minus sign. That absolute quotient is 1.03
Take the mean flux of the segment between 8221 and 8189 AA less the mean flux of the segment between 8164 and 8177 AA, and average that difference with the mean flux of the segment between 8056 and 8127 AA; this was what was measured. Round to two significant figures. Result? 4.5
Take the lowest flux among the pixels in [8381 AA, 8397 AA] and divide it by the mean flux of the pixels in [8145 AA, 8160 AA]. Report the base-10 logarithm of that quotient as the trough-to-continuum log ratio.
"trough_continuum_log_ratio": -0.04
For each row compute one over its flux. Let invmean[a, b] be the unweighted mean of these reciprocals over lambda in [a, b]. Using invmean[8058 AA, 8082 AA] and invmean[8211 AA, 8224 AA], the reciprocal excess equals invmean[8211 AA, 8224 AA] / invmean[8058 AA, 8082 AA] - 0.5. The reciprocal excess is 0.54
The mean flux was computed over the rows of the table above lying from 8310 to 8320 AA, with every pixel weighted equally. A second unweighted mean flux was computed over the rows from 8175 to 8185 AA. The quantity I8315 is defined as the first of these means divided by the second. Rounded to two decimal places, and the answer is 1.07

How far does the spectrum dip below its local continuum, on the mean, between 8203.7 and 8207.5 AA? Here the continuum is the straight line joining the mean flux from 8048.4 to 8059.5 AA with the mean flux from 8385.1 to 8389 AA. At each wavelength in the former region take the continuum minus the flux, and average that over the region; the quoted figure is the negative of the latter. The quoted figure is -0.1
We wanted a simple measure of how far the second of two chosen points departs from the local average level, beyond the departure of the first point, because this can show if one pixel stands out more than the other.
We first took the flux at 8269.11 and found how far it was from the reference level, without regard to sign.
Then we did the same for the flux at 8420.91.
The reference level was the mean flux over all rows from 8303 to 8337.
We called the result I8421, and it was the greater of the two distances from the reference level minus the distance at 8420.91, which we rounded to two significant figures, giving 0.47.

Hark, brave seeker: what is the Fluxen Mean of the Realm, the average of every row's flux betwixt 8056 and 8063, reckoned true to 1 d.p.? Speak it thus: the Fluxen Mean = 10.9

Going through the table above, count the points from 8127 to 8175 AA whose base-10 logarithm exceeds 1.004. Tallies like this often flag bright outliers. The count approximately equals 26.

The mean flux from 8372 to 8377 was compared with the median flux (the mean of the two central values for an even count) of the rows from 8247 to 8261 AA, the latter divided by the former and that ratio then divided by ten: 0.082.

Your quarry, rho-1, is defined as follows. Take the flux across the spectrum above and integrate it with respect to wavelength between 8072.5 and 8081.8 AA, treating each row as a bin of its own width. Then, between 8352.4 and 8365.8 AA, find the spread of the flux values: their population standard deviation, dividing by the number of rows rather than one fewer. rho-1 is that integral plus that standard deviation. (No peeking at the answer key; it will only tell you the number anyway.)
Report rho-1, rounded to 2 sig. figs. 90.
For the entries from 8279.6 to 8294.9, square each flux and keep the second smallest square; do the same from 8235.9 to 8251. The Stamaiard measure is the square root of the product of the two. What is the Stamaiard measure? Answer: 75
